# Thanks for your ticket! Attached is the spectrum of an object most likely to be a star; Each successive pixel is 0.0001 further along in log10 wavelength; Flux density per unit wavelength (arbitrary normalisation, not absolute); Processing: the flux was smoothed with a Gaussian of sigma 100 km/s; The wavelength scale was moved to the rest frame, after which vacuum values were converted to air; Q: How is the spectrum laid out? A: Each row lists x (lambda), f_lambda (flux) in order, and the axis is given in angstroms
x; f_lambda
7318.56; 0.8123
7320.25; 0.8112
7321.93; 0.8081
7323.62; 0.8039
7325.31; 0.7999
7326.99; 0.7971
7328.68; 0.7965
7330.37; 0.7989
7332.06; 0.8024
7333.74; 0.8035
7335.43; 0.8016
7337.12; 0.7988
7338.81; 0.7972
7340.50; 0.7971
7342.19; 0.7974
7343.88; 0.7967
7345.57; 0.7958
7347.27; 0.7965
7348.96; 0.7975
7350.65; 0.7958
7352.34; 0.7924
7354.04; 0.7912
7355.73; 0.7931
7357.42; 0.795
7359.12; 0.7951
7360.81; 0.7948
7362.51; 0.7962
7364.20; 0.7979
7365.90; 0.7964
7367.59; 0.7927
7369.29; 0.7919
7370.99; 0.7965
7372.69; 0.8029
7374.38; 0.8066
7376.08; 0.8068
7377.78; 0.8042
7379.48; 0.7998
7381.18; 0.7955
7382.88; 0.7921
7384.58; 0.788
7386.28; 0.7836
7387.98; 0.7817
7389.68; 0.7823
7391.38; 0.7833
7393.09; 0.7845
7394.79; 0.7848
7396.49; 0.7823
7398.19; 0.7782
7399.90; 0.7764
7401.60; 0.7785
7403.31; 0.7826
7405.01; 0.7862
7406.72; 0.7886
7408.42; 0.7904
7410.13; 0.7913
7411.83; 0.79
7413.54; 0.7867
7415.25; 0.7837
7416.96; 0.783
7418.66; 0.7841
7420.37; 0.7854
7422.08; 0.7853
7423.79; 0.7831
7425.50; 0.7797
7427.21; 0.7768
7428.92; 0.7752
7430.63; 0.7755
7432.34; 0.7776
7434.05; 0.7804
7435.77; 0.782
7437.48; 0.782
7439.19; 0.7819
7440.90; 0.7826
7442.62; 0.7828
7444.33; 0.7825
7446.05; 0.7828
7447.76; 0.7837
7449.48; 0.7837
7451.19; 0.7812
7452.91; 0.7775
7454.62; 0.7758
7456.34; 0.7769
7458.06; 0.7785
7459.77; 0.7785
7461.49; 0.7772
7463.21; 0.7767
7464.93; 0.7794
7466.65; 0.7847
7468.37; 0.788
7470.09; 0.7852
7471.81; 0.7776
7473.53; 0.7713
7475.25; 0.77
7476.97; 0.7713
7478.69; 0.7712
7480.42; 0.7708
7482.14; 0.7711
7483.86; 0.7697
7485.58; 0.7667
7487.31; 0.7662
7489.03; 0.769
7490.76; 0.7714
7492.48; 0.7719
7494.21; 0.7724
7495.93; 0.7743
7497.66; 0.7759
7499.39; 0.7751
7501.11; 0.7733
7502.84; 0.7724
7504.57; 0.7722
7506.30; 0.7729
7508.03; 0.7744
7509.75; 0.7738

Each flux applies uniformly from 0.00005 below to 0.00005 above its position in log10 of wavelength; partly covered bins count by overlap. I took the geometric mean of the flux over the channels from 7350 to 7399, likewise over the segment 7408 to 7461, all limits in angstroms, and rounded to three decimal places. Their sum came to 1.575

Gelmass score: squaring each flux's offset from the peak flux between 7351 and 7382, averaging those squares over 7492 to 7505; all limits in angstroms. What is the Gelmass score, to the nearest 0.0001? 0.0011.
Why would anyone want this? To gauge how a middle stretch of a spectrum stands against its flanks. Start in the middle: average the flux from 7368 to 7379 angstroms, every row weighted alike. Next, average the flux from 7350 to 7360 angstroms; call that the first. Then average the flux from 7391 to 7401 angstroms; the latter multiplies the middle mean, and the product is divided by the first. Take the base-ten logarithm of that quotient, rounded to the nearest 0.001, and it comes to -0.103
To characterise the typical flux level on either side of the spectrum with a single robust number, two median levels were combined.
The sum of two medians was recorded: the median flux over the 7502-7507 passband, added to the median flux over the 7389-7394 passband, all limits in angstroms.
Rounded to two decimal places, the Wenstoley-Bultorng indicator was 1.56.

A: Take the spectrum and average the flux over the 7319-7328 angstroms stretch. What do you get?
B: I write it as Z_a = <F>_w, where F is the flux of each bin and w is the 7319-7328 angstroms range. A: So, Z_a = 0.804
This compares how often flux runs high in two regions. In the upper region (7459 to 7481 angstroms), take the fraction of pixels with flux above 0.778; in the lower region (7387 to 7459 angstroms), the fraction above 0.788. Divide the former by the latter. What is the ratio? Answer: 4.0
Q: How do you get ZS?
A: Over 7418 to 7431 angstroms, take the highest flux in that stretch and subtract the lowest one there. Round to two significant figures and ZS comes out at 0.010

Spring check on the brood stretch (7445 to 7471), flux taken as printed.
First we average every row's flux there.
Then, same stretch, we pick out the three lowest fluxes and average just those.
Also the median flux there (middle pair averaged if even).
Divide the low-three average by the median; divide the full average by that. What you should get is 0.784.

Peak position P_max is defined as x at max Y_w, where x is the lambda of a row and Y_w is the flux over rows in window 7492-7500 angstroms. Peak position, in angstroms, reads 7497.66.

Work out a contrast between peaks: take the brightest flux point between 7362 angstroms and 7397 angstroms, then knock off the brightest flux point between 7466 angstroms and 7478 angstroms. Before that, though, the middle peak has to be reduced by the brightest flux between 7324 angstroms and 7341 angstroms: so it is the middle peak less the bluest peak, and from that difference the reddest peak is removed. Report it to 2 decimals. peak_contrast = -0.78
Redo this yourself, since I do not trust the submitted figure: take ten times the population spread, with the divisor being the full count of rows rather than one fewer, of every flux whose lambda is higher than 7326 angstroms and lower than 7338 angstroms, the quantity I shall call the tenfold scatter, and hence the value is 0.025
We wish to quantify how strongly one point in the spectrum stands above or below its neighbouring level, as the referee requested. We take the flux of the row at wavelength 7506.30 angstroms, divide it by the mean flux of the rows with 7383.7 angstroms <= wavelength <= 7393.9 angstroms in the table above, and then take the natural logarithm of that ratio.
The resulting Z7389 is -0.014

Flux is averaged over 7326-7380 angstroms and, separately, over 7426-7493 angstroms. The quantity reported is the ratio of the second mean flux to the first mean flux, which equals 0.9742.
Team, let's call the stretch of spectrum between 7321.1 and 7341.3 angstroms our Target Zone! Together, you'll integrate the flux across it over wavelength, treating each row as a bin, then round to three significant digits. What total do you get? 16.2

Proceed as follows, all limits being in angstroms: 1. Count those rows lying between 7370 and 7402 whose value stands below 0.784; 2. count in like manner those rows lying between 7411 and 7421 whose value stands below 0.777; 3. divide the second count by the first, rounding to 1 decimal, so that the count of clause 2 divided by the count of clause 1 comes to 0.0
